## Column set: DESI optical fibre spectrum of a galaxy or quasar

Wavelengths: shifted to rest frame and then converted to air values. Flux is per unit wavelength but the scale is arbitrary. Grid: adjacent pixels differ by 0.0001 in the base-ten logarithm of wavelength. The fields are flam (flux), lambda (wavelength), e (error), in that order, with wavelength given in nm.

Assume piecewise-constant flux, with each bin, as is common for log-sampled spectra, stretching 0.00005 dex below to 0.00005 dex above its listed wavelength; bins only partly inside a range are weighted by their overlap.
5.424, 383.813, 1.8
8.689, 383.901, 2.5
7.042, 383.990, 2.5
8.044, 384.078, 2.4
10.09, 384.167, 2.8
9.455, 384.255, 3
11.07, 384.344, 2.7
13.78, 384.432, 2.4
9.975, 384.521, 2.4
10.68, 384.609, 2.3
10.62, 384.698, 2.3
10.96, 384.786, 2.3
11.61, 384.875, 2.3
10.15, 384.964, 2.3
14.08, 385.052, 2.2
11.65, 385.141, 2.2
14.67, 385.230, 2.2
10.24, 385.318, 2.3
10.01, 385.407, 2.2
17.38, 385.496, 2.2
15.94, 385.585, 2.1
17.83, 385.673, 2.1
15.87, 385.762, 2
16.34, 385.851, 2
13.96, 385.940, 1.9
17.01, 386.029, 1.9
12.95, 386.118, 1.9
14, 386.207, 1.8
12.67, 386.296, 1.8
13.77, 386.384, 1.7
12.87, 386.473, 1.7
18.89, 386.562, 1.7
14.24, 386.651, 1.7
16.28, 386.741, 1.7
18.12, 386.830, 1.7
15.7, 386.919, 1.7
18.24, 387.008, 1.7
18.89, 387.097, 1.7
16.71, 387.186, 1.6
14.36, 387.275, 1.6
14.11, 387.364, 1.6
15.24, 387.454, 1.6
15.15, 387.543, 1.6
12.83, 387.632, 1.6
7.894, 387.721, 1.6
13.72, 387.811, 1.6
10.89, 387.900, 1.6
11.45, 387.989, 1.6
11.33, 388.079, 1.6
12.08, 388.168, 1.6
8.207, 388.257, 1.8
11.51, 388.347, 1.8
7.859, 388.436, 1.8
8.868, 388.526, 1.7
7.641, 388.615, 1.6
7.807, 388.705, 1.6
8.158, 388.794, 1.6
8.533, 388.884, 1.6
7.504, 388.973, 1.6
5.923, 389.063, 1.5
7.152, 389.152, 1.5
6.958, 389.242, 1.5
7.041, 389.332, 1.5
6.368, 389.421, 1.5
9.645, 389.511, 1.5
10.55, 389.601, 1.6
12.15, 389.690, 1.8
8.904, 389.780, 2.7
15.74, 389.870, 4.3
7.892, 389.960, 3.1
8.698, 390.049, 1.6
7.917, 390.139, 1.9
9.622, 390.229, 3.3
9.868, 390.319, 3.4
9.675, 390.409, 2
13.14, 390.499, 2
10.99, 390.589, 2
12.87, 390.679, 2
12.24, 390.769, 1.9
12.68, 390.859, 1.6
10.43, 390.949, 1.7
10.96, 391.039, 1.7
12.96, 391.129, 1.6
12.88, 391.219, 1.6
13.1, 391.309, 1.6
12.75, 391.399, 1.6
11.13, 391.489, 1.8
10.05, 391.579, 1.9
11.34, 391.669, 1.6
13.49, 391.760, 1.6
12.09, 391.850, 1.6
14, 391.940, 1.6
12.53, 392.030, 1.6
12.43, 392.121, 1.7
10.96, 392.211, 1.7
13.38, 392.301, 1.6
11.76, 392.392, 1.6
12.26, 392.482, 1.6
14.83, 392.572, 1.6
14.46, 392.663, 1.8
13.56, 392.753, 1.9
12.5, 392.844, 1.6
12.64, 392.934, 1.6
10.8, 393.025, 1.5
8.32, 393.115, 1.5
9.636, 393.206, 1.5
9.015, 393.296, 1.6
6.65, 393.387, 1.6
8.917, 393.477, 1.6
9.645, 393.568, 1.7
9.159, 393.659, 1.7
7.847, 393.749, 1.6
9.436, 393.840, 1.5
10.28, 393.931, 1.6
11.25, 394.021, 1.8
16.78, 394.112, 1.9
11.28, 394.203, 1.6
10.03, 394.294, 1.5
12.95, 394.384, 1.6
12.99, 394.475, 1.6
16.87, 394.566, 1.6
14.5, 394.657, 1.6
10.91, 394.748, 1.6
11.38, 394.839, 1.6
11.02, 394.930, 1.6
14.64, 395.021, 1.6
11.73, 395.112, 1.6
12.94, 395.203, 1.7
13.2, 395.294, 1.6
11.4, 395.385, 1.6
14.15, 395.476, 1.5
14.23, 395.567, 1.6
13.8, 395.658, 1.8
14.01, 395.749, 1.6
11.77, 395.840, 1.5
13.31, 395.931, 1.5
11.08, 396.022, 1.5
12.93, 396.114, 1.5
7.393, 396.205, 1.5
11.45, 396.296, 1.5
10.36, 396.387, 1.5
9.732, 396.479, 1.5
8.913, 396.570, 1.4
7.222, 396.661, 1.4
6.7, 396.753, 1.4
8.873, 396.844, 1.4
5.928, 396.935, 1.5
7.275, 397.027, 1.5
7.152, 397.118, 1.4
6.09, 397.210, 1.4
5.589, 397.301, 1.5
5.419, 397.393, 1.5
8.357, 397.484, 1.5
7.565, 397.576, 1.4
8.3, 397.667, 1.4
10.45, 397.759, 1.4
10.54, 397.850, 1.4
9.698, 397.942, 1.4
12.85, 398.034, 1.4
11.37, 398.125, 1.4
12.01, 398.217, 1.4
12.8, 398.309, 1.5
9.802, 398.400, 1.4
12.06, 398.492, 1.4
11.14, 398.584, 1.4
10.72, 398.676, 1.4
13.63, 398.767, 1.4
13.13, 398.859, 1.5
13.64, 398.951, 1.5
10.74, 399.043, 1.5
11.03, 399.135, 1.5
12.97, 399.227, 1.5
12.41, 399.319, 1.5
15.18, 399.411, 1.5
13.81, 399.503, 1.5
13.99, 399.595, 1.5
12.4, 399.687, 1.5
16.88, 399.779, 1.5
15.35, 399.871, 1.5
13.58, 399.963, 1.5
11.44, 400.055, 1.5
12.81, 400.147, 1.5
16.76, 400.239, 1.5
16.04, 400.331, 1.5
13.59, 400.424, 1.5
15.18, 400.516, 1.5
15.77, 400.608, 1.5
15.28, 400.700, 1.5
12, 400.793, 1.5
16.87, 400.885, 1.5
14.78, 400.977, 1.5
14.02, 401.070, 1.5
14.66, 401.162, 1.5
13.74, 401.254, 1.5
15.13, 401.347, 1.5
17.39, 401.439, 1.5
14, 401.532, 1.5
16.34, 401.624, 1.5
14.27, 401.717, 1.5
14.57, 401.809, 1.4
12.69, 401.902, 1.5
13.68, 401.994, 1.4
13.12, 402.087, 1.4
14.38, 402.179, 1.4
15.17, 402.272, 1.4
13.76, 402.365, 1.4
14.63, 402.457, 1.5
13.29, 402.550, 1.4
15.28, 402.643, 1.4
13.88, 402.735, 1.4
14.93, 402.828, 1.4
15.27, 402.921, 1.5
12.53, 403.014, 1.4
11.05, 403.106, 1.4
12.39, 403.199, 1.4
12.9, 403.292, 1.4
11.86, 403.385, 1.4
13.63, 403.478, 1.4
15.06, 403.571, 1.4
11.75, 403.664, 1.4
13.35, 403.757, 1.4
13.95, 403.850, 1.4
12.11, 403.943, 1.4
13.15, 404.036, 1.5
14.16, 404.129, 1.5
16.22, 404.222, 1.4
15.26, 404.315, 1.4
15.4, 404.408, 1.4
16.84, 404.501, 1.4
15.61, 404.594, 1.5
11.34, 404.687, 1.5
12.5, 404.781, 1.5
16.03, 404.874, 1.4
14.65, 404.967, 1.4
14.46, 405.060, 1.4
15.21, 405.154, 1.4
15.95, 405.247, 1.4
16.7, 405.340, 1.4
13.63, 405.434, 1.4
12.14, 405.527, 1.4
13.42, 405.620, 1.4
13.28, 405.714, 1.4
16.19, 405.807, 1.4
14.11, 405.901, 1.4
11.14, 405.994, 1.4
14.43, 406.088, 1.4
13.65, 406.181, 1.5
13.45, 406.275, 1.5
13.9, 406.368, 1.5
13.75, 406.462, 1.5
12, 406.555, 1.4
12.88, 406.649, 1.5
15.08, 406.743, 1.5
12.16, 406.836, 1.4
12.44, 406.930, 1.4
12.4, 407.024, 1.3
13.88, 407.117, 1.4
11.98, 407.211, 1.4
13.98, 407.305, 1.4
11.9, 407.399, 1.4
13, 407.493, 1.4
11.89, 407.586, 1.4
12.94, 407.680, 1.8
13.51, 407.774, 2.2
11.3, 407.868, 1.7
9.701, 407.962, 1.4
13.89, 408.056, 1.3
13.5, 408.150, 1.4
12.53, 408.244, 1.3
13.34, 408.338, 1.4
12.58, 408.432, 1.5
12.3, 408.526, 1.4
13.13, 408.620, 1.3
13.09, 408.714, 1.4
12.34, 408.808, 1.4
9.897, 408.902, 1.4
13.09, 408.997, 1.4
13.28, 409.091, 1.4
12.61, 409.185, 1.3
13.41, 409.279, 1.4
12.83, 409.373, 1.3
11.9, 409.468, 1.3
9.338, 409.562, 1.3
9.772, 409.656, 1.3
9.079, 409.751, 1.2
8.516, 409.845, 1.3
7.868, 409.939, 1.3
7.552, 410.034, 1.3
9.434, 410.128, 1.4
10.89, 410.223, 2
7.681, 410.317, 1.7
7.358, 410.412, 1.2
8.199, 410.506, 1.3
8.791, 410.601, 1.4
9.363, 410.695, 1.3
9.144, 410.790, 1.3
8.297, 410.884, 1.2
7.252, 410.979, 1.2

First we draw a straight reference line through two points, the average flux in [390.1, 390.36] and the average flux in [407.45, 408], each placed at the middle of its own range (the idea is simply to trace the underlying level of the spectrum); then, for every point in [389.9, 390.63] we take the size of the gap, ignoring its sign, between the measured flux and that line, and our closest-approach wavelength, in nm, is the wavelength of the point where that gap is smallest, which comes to 390.049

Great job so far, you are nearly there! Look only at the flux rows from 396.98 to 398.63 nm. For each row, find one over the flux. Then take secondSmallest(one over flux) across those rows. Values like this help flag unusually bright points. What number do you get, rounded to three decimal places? 0.078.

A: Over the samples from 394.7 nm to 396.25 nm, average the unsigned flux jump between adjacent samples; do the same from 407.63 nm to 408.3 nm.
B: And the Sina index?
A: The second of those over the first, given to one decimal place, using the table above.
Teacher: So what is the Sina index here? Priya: 1.0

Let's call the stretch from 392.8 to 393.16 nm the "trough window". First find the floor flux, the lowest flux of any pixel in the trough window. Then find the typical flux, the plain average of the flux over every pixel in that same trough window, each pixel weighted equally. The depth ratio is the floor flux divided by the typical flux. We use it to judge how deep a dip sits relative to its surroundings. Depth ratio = 0.75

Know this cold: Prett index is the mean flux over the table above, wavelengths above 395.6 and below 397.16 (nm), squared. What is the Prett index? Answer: 98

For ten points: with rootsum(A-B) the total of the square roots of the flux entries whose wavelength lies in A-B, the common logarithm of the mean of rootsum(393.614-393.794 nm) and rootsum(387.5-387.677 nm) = 0.82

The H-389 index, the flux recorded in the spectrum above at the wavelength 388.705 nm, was 7.807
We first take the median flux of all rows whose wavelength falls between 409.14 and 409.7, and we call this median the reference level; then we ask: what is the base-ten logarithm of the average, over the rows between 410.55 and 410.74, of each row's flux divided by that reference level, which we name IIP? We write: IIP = -0.13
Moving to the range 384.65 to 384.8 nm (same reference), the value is -0.06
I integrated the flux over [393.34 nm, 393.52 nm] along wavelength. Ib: 1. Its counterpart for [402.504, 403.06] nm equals 8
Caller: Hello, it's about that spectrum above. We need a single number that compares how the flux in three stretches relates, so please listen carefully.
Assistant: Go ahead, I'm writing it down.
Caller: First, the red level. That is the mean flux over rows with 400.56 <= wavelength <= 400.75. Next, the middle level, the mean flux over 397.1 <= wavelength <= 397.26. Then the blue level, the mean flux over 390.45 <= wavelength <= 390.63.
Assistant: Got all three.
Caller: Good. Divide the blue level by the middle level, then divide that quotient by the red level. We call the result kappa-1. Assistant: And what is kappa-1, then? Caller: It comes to 0.12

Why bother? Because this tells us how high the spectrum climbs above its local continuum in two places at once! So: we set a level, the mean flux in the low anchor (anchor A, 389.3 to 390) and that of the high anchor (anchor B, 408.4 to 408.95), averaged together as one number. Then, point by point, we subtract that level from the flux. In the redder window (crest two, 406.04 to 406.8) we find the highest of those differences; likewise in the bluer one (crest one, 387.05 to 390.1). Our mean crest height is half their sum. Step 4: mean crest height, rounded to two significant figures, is 6.0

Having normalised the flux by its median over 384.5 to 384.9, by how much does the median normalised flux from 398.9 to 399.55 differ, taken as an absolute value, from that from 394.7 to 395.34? 0.116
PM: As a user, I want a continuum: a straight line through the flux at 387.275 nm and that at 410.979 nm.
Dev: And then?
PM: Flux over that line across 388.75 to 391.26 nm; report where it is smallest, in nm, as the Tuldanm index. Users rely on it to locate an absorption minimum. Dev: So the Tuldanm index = 389.063 nm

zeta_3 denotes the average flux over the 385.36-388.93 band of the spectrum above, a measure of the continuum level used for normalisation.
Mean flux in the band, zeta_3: 13.4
